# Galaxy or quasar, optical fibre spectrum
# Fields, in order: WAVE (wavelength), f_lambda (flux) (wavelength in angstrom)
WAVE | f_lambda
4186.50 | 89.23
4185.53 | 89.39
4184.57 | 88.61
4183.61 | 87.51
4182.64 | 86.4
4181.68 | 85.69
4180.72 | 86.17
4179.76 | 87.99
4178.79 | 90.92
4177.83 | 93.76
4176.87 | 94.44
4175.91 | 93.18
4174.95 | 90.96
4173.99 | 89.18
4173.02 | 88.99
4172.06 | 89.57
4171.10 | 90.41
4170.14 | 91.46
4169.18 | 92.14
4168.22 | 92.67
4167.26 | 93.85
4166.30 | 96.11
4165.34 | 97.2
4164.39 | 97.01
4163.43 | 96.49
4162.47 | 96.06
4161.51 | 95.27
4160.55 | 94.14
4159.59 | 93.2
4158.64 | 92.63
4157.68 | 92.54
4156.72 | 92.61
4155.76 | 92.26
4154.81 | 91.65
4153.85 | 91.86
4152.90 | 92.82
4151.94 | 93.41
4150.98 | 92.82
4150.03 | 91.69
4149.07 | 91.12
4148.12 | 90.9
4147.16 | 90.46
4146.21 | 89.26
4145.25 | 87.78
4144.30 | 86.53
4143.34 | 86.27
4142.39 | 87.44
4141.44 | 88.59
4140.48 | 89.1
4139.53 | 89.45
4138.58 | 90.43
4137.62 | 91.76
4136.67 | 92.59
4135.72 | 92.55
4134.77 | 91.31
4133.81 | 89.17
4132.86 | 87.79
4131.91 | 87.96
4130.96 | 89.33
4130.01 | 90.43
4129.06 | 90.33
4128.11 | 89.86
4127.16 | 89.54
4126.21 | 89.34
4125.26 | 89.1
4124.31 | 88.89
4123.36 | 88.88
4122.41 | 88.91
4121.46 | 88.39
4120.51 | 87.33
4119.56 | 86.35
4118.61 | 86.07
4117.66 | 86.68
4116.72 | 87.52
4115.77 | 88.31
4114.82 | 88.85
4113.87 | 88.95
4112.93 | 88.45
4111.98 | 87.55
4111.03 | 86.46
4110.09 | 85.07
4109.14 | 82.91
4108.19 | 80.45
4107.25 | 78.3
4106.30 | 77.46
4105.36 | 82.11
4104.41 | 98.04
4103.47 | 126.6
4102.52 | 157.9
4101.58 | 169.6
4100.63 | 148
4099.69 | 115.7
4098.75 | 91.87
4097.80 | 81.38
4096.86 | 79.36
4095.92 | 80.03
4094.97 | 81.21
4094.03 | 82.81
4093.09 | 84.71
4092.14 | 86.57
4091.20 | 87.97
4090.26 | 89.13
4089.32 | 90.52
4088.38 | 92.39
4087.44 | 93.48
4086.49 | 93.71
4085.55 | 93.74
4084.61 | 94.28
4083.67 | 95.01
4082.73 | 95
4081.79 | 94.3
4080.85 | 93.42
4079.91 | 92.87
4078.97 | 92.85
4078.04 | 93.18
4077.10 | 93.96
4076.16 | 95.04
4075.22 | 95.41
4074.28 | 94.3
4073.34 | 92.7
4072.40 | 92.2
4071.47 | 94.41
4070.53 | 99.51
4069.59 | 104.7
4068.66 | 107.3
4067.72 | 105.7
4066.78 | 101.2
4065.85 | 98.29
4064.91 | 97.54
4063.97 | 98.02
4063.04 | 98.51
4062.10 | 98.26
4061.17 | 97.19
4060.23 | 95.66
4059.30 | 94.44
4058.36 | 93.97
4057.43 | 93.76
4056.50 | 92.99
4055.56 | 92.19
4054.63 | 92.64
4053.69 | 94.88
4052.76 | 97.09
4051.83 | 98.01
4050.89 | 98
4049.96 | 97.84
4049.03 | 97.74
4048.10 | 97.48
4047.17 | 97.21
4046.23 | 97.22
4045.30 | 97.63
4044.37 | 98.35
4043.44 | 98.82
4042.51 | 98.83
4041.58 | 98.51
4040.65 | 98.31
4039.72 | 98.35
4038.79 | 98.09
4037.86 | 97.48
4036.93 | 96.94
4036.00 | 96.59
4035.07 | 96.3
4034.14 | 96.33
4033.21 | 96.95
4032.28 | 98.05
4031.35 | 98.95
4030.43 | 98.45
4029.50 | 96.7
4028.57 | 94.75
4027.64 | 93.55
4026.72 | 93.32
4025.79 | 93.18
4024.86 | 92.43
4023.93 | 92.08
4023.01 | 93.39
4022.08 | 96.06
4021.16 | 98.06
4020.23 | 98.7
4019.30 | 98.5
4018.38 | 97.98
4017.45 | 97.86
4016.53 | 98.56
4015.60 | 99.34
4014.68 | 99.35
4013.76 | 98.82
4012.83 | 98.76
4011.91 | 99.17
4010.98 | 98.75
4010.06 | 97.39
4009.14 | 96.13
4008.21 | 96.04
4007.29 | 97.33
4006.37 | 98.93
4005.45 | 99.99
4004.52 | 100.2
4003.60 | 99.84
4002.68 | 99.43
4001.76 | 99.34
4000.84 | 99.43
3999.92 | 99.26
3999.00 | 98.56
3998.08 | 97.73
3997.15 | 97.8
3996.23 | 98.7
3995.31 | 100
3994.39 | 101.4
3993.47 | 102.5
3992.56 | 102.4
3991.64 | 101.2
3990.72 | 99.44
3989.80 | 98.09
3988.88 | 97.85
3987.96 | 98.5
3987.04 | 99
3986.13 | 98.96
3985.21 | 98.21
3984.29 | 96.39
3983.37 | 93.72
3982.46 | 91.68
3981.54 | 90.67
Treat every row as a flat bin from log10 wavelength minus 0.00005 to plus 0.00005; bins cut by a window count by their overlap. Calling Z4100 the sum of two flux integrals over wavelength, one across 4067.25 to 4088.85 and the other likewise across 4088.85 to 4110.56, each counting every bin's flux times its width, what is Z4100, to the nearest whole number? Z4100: 4178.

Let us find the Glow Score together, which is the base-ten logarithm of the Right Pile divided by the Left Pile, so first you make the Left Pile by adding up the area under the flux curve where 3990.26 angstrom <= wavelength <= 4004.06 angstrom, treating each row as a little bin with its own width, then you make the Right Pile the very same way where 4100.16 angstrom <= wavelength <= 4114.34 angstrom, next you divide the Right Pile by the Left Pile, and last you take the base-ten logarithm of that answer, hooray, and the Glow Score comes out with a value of 0.02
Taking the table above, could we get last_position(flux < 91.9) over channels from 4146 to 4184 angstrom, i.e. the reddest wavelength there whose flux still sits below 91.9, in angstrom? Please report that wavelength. 4183.61 angstrom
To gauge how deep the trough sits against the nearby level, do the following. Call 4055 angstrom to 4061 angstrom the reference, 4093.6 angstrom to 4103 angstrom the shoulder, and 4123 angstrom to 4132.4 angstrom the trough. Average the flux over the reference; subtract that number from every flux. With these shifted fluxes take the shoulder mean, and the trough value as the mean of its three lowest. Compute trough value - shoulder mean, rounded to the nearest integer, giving -20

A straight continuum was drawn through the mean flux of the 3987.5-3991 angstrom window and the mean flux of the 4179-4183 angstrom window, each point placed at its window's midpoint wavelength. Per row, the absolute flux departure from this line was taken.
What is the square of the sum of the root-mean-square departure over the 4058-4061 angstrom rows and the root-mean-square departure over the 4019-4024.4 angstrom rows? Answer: 12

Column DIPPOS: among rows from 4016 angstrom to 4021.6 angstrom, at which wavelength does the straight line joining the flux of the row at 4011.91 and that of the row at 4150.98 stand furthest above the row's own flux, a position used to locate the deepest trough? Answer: 4017.45 angstrom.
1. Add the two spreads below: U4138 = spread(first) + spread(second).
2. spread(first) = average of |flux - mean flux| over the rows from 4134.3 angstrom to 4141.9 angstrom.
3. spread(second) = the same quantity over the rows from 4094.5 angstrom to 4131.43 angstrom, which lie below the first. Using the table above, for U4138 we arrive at 14.3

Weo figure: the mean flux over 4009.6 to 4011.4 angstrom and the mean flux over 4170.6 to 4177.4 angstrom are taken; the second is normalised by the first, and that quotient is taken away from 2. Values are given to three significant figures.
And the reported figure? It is 1.07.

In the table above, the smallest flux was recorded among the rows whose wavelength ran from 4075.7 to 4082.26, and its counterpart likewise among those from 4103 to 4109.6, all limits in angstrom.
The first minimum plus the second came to 170.3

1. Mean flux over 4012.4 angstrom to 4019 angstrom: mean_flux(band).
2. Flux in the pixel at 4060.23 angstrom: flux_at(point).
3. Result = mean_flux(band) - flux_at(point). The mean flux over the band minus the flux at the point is 3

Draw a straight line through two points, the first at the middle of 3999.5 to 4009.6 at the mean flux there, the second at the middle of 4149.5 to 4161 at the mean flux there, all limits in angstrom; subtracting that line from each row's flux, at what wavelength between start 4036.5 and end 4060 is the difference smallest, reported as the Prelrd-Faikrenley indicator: 4055.56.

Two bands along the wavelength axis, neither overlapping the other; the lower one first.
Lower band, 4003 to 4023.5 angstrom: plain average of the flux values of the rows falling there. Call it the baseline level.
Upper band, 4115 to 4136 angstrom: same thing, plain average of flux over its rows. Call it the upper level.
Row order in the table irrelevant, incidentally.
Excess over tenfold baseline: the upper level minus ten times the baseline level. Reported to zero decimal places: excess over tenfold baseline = -893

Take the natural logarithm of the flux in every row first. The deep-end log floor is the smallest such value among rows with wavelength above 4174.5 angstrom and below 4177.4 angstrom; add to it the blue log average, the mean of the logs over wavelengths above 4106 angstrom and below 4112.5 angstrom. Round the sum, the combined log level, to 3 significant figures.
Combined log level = 8.92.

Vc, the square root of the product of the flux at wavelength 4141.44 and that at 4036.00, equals 92.5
